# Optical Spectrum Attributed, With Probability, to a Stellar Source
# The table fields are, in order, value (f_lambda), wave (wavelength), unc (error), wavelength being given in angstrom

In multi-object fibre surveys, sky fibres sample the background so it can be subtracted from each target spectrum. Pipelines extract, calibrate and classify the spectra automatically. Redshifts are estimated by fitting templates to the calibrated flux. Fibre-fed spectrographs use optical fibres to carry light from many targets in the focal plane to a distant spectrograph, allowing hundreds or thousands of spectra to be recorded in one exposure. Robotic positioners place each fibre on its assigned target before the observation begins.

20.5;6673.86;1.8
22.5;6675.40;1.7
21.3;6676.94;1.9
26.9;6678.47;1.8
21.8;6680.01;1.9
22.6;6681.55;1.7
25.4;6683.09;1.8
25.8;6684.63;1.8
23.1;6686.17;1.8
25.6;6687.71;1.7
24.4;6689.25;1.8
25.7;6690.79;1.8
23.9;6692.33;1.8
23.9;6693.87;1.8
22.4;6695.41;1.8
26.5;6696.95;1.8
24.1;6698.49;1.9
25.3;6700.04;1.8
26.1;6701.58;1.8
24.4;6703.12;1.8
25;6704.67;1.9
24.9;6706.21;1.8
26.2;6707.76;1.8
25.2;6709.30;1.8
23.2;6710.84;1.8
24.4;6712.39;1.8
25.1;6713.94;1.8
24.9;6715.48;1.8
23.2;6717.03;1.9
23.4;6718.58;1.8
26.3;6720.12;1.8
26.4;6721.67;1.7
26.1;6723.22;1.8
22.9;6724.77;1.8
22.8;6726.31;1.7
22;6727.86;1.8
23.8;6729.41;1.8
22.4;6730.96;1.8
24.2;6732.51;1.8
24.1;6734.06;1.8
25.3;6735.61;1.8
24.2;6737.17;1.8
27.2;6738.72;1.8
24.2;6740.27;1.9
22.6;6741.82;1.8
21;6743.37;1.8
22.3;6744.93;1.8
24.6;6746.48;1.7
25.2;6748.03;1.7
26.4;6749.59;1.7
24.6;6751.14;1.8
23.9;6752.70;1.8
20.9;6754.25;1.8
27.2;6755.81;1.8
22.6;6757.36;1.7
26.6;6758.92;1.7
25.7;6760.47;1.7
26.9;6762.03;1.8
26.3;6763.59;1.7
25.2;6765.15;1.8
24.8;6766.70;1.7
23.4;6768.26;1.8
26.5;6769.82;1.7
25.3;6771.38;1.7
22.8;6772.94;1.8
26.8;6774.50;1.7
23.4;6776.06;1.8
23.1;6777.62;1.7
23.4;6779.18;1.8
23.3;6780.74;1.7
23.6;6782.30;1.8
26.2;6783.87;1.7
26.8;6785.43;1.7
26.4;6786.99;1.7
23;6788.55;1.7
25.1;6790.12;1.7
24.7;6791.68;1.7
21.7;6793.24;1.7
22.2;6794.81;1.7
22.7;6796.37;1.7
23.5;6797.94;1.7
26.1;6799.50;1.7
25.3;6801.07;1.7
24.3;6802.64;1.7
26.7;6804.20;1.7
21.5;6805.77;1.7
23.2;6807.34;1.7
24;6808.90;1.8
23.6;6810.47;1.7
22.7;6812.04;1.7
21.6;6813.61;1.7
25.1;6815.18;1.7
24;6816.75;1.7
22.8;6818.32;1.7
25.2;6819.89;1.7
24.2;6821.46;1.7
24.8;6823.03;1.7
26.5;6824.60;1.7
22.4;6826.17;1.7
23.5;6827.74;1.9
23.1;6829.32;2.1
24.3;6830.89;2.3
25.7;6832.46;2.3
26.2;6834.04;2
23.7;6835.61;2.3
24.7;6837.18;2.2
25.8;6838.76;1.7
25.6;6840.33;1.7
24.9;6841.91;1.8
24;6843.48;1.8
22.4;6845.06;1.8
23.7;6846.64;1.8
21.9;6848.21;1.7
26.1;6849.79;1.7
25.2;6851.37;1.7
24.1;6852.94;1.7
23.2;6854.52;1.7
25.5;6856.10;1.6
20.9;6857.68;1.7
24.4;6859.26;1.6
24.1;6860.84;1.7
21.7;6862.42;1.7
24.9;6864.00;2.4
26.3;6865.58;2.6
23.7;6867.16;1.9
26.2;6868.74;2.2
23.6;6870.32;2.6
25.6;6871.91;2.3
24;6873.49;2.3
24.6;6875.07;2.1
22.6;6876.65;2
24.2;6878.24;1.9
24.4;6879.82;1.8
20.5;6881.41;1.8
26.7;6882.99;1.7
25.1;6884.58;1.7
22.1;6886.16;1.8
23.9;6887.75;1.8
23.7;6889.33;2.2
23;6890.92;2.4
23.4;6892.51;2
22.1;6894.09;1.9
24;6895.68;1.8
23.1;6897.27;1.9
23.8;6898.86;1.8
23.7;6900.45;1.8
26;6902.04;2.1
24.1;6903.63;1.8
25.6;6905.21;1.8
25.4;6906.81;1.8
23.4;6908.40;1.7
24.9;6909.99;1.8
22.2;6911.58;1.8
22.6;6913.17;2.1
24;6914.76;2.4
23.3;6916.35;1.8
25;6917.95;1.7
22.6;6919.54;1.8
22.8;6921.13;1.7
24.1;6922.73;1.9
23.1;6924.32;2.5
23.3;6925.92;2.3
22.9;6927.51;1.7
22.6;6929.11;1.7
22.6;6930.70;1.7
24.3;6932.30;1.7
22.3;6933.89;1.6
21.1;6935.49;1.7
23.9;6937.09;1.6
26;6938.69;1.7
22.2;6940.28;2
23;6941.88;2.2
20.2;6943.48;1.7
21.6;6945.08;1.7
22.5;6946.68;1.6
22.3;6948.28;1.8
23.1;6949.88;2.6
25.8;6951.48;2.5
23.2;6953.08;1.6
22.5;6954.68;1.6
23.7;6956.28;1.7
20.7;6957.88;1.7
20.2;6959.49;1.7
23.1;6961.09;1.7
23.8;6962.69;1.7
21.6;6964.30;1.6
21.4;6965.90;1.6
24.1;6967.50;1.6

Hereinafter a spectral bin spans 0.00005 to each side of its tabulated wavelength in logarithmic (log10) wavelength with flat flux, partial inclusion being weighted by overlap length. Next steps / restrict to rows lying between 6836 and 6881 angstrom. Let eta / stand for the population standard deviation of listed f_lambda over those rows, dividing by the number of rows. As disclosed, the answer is 1.37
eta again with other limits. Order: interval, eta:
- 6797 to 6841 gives 1.40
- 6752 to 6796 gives 1.77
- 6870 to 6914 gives 1.34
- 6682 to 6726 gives 1.17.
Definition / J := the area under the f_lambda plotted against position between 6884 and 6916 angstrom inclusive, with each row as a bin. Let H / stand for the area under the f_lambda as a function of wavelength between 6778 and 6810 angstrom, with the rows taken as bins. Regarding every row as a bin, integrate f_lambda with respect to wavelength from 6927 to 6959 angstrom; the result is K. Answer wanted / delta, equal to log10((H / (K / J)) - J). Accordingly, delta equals 1.7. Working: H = 773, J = 761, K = 729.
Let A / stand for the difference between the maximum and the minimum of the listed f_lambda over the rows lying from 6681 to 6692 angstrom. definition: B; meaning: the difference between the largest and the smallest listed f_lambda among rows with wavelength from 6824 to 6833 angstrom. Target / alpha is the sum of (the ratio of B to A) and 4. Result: 5.28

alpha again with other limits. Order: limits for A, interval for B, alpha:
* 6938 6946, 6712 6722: 4.55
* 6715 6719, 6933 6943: 6.88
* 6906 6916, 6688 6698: 5.28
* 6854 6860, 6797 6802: 4.57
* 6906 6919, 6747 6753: 4.78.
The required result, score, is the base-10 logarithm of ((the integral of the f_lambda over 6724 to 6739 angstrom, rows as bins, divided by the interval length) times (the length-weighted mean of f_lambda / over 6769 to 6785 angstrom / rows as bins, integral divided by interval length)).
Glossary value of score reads 2.77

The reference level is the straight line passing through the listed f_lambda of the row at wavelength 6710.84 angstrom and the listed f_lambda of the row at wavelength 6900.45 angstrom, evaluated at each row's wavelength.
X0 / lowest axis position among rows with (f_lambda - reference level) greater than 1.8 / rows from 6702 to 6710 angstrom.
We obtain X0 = 6704.67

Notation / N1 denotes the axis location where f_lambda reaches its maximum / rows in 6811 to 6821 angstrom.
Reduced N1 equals 6819.89 angstrom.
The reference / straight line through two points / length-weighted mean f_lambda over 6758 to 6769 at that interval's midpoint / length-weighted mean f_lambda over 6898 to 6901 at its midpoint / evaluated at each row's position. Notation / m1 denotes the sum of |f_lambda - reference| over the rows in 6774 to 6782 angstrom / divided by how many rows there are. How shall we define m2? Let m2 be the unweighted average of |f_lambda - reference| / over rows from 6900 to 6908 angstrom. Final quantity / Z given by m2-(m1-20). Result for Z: 19.4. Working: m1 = 1.91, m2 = 1.3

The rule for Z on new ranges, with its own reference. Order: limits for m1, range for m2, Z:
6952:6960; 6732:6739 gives 20.2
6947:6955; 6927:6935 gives 19.9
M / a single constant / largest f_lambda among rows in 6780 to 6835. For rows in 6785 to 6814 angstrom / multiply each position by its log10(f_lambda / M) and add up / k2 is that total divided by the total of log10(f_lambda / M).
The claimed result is 6801.5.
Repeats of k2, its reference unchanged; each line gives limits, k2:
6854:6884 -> 6868.3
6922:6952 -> 6937.3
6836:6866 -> 6852.2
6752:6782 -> 6767.6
